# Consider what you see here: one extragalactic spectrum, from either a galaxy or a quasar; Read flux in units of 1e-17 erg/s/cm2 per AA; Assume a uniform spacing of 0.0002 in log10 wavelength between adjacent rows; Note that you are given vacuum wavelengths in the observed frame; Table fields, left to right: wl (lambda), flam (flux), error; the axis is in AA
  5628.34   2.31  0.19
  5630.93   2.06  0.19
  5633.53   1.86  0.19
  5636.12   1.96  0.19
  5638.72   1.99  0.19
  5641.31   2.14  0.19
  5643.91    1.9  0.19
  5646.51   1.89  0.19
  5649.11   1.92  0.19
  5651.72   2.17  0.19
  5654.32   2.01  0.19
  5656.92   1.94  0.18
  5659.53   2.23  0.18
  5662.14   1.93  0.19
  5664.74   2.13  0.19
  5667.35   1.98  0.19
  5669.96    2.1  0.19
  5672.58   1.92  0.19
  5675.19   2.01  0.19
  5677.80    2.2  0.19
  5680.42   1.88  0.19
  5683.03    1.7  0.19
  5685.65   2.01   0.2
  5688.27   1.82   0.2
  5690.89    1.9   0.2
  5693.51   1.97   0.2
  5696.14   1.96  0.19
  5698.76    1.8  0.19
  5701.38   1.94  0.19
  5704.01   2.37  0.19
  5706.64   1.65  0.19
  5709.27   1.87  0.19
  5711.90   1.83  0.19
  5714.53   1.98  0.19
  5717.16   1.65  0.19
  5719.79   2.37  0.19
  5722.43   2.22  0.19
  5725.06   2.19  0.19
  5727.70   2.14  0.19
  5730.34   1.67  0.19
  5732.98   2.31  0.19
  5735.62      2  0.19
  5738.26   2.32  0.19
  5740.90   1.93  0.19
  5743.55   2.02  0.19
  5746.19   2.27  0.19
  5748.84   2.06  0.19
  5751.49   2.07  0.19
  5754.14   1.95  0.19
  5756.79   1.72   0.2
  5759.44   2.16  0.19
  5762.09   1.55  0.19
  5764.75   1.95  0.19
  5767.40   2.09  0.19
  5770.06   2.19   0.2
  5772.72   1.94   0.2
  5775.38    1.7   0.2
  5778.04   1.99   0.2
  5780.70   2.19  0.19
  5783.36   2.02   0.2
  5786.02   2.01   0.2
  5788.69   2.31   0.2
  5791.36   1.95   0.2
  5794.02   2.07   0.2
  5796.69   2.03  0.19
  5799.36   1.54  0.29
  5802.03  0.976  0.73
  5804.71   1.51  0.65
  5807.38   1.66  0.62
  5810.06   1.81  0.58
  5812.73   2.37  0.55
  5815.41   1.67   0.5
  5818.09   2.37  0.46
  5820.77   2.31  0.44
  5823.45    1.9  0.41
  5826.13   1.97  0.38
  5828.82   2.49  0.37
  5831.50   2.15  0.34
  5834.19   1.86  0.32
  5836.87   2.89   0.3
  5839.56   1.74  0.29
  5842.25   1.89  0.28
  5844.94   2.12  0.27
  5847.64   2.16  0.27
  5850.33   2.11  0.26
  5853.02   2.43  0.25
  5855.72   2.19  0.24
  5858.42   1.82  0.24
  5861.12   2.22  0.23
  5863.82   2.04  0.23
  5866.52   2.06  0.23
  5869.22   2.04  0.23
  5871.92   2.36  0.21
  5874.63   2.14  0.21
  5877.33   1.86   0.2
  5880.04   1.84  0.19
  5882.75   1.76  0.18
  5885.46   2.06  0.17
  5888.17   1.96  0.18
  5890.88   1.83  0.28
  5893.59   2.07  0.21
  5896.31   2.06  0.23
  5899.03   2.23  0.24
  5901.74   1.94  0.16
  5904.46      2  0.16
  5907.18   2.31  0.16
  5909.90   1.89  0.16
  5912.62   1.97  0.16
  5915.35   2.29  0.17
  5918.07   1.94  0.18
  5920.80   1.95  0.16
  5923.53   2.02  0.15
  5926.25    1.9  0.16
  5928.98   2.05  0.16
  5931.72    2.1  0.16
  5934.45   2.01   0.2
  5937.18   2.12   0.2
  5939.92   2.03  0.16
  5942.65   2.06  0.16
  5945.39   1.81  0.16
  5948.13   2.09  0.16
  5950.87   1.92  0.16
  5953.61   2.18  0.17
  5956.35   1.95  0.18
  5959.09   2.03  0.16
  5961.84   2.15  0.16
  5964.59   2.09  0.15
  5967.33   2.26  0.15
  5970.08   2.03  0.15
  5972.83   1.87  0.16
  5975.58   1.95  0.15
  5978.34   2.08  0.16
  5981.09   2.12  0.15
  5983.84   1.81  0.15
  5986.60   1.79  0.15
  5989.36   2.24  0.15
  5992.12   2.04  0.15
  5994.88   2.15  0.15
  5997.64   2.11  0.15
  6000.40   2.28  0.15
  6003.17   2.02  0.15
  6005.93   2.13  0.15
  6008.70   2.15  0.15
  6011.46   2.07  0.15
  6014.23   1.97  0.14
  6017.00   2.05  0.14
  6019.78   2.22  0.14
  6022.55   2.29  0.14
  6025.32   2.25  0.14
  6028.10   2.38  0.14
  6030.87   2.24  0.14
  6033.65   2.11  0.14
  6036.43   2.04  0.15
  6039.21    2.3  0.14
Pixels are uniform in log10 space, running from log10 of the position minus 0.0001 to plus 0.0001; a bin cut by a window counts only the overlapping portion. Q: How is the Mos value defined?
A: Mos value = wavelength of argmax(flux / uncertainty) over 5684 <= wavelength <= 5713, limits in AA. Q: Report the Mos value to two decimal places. 5704.01 AA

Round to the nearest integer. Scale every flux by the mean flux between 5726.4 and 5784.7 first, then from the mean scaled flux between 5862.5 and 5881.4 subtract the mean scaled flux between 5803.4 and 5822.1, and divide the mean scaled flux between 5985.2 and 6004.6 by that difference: 23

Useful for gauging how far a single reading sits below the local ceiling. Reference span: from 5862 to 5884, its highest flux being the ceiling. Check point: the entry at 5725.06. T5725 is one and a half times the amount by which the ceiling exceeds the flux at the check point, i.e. 0.3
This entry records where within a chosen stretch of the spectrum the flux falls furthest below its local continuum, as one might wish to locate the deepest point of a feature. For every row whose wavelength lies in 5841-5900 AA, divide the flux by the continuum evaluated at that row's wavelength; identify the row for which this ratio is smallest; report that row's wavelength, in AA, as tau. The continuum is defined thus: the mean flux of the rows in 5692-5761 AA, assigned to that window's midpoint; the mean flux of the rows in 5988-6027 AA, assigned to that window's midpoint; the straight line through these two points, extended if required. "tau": 5882.75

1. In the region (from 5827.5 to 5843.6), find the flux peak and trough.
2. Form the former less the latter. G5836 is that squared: 1.32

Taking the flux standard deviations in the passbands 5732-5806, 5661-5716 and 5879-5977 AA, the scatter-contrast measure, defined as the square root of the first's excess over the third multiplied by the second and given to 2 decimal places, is 0.16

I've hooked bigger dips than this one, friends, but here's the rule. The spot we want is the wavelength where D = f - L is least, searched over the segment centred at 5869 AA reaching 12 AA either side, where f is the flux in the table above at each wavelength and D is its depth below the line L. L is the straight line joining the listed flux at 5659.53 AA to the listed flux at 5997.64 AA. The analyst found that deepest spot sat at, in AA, 5858.42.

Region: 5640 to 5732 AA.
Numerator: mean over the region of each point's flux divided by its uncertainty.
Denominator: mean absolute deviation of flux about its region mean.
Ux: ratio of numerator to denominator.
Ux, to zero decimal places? 72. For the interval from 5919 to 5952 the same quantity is 166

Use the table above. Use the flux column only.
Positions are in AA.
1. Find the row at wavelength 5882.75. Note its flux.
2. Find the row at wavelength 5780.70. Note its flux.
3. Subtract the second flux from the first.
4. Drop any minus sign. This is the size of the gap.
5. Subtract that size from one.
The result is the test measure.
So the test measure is 0.57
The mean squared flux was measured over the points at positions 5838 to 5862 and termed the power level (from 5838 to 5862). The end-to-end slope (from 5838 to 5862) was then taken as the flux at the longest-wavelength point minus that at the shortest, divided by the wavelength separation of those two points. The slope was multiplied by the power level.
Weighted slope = 0.10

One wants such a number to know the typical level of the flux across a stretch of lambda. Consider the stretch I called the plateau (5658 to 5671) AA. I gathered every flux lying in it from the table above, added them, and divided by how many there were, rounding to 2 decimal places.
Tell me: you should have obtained 2.07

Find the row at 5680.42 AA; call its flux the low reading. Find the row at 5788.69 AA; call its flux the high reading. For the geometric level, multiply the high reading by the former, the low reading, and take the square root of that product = 2.08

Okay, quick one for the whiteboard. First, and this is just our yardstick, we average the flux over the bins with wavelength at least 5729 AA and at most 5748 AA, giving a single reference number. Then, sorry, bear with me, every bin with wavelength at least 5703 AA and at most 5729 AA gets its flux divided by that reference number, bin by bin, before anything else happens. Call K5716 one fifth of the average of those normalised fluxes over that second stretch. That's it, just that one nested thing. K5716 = 0.195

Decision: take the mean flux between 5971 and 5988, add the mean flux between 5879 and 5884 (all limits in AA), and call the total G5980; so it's 3.74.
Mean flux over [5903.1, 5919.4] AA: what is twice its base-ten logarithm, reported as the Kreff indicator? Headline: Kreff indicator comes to 0.631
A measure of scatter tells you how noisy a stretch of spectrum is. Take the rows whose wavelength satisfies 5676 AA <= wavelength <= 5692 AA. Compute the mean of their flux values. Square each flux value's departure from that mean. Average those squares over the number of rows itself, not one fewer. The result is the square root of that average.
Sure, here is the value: 0.16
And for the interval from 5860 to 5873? 0.13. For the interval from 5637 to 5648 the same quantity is 0.10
